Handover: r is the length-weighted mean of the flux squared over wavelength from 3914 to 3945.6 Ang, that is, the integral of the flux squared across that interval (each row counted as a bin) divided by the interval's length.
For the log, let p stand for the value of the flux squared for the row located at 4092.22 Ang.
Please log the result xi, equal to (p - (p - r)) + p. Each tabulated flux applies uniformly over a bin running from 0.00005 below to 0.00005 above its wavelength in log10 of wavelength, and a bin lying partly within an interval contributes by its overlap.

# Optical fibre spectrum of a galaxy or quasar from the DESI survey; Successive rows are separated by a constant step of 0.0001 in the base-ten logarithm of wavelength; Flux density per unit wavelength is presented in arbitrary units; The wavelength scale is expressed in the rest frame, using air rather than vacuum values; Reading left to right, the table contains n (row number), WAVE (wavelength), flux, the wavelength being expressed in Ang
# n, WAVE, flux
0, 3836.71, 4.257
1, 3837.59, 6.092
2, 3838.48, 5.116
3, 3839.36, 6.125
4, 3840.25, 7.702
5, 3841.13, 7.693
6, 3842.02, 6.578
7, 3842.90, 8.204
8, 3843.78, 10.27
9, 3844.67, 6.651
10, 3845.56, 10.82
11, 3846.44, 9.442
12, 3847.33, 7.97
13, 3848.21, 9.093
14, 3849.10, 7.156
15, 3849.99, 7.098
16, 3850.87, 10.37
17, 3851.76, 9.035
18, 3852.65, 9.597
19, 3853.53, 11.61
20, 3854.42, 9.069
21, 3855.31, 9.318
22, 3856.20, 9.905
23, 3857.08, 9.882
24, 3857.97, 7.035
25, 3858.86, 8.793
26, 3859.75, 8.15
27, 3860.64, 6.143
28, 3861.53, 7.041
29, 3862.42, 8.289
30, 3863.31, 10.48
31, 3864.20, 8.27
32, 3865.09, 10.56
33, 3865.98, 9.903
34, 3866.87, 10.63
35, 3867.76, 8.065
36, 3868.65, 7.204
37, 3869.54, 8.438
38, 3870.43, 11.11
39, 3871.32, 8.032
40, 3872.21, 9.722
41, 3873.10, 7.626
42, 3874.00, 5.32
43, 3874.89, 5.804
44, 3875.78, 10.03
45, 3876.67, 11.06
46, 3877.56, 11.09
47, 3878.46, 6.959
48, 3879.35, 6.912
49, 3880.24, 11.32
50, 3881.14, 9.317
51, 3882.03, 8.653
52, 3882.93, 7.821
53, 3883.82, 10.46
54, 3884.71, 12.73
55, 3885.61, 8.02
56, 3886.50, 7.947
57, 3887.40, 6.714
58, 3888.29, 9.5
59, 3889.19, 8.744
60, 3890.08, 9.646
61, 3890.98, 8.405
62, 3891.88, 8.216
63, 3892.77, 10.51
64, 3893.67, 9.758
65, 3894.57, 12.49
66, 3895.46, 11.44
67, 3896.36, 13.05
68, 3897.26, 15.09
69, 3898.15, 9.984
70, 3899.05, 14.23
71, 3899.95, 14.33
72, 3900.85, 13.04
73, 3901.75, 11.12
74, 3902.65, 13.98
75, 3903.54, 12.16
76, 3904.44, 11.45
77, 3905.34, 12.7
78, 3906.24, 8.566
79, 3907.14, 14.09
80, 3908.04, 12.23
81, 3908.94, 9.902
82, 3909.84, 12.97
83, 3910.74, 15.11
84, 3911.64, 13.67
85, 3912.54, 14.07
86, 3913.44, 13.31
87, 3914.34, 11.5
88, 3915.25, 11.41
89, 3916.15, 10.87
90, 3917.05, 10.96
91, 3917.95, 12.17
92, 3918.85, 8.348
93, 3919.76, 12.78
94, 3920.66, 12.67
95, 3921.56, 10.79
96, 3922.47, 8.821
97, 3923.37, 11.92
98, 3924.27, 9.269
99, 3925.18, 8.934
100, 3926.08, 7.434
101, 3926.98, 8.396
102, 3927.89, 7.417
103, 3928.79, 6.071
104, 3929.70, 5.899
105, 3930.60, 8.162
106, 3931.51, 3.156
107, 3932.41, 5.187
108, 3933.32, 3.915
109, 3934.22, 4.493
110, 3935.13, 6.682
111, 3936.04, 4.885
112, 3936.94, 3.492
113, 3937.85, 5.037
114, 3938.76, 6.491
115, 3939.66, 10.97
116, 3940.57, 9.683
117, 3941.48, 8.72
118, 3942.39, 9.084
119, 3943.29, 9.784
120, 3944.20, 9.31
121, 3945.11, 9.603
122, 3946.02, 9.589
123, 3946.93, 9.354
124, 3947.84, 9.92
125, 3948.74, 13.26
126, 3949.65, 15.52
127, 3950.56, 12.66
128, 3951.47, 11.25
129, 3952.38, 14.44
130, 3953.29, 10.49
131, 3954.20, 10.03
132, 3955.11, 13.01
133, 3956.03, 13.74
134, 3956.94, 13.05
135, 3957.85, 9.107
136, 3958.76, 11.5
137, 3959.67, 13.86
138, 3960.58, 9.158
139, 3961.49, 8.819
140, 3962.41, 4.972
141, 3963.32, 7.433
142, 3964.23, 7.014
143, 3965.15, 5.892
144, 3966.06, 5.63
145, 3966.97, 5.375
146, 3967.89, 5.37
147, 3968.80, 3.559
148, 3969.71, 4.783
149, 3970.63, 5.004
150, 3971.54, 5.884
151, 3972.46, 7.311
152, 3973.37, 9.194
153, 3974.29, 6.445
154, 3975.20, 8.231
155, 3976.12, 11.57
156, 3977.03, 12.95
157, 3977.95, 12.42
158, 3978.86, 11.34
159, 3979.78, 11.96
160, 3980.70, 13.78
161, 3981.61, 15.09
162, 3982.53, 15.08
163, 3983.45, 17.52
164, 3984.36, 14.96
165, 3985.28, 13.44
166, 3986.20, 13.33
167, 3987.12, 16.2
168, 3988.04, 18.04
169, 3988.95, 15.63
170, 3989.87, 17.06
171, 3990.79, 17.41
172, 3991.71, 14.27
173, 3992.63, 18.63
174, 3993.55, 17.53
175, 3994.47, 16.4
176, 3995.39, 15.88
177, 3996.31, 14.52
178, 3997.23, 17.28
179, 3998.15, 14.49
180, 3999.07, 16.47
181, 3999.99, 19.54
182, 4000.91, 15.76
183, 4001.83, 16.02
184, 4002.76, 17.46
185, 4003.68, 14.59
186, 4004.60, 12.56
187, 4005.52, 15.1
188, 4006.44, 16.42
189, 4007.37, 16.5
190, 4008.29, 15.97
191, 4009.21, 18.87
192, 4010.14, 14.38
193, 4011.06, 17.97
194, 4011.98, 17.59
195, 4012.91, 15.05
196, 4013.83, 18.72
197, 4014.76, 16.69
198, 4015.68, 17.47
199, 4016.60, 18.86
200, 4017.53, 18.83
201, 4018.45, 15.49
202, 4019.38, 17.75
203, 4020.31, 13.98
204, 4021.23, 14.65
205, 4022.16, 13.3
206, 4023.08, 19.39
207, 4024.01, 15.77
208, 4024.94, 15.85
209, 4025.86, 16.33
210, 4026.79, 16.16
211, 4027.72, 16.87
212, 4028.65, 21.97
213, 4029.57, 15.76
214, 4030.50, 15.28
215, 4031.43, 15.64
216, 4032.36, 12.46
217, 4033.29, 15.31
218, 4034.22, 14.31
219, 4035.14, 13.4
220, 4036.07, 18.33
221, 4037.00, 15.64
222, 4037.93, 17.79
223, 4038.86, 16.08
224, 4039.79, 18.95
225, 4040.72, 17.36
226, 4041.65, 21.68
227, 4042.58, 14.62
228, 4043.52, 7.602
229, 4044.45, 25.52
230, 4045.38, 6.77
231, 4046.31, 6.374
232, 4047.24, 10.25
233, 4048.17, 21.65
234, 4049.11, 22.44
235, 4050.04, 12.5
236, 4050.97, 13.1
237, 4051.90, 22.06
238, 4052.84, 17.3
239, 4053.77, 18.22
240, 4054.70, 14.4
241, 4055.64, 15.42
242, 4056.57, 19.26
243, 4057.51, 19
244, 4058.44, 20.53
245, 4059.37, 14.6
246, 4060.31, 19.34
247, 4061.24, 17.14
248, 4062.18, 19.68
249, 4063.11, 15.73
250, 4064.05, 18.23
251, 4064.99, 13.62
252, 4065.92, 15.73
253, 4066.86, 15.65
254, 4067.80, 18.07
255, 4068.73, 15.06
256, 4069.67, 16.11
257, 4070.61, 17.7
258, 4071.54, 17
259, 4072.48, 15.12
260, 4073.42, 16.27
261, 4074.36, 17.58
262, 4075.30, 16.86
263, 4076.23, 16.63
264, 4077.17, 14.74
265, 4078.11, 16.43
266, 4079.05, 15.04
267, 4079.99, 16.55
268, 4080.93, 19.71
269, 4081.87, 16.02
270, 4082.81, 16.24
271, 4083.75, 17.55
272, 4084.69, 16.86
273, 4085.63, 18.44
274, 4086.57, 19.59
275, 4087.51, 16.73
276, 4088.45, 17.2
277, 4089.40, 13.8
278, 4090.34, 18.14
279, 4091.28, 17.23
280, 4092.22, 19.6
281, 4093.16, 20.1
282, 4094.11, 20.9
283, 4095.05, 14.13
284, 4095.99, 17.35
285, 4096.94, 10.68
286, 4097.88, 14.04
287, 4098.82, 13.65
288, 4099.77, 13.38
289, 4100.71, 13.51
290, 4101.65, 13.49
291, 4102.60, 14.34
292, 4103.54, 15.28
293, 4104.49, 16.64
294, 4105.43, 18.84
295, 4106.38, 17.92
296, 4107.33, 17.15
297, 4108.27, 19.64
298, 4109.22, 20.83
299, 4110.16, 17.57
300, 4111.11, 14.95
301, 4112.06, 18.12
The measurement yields 462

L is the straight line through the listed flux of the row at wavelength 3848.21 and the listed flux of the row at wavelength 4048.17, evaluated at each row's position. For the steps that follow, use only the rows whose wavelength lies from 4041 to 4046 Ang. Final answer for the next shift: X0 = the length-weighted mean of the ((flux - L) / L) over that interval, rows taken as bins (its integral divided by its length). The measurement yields -0.29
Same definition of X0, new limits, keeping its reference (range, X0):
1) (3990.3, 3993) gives -0.08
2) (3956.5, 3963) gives -0.38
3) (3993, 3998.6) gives -0.13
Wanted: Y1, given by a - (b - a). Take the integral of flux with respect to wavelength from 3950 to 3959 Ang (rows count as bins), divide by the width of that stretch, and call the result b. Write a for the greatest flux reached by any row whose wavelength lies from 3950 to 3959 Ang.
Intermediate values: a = 14.44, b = 12.0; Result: 16.9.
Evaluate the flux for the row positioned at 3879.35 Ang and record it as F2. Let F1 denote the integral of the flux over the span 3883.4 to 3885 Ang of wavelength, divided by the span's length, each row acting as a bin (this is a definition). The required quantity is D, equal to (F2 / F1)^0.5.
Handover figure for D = 0.77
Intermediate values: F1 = 12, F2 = 6.912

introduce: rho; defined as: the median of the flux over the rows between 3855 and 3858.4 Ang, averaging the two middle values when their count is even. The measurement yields 9.6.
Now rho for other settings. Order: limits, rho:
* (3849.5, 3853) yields 9.3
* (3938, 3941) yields 9.7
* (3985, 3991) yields 16.2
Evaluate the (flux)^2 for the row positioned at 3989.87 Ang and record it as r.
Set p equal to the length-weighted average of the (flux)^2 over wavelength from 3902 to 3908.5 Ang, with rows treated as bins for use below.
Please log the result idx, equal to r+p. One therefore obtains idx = 441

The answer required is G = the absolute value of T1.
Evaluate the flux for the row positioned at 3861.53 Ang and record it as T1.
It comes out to 7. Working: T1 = 7.041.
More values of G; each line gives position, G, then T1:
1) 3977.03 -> 13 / 12.95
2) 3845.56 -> 11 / 10.82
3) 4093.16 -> 20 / 20.1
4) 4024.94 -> 16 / 15.85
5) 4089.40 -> 14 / 13.8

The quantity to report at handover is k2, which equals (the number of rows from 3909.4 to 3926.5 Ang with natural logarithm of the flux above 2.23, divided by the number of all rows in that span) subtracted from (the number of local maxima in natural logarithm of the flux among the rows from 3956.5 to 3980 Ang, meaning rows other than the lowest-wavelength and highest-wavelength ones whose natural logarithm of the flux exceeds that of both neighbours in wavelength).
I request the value 3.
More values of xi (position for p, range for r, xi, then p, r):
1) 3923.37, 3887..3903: 271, 142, 129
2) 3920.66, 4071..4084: 436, 161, 275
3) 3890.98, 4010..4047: 341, 71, 270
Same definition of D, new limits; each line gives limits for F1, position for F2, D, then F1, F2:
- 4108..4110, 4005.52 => 0.87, 20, 15.1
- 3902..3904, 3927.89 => 0.76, 13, 7.417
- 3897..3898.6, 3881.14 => 0.87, 12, 9.317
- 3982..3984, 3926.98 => 0.72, 16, 8.396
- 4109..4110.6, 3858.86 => 0.68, 19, 8.793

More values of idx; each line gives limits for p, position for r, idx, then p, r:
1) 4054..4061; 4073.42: 577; 313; 265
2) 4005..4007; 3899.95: 452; 247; 205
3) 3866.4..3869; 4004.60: 236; 78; 158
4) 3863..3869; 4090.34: 417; 88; 329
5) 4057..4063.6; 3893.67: 424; 329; 95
